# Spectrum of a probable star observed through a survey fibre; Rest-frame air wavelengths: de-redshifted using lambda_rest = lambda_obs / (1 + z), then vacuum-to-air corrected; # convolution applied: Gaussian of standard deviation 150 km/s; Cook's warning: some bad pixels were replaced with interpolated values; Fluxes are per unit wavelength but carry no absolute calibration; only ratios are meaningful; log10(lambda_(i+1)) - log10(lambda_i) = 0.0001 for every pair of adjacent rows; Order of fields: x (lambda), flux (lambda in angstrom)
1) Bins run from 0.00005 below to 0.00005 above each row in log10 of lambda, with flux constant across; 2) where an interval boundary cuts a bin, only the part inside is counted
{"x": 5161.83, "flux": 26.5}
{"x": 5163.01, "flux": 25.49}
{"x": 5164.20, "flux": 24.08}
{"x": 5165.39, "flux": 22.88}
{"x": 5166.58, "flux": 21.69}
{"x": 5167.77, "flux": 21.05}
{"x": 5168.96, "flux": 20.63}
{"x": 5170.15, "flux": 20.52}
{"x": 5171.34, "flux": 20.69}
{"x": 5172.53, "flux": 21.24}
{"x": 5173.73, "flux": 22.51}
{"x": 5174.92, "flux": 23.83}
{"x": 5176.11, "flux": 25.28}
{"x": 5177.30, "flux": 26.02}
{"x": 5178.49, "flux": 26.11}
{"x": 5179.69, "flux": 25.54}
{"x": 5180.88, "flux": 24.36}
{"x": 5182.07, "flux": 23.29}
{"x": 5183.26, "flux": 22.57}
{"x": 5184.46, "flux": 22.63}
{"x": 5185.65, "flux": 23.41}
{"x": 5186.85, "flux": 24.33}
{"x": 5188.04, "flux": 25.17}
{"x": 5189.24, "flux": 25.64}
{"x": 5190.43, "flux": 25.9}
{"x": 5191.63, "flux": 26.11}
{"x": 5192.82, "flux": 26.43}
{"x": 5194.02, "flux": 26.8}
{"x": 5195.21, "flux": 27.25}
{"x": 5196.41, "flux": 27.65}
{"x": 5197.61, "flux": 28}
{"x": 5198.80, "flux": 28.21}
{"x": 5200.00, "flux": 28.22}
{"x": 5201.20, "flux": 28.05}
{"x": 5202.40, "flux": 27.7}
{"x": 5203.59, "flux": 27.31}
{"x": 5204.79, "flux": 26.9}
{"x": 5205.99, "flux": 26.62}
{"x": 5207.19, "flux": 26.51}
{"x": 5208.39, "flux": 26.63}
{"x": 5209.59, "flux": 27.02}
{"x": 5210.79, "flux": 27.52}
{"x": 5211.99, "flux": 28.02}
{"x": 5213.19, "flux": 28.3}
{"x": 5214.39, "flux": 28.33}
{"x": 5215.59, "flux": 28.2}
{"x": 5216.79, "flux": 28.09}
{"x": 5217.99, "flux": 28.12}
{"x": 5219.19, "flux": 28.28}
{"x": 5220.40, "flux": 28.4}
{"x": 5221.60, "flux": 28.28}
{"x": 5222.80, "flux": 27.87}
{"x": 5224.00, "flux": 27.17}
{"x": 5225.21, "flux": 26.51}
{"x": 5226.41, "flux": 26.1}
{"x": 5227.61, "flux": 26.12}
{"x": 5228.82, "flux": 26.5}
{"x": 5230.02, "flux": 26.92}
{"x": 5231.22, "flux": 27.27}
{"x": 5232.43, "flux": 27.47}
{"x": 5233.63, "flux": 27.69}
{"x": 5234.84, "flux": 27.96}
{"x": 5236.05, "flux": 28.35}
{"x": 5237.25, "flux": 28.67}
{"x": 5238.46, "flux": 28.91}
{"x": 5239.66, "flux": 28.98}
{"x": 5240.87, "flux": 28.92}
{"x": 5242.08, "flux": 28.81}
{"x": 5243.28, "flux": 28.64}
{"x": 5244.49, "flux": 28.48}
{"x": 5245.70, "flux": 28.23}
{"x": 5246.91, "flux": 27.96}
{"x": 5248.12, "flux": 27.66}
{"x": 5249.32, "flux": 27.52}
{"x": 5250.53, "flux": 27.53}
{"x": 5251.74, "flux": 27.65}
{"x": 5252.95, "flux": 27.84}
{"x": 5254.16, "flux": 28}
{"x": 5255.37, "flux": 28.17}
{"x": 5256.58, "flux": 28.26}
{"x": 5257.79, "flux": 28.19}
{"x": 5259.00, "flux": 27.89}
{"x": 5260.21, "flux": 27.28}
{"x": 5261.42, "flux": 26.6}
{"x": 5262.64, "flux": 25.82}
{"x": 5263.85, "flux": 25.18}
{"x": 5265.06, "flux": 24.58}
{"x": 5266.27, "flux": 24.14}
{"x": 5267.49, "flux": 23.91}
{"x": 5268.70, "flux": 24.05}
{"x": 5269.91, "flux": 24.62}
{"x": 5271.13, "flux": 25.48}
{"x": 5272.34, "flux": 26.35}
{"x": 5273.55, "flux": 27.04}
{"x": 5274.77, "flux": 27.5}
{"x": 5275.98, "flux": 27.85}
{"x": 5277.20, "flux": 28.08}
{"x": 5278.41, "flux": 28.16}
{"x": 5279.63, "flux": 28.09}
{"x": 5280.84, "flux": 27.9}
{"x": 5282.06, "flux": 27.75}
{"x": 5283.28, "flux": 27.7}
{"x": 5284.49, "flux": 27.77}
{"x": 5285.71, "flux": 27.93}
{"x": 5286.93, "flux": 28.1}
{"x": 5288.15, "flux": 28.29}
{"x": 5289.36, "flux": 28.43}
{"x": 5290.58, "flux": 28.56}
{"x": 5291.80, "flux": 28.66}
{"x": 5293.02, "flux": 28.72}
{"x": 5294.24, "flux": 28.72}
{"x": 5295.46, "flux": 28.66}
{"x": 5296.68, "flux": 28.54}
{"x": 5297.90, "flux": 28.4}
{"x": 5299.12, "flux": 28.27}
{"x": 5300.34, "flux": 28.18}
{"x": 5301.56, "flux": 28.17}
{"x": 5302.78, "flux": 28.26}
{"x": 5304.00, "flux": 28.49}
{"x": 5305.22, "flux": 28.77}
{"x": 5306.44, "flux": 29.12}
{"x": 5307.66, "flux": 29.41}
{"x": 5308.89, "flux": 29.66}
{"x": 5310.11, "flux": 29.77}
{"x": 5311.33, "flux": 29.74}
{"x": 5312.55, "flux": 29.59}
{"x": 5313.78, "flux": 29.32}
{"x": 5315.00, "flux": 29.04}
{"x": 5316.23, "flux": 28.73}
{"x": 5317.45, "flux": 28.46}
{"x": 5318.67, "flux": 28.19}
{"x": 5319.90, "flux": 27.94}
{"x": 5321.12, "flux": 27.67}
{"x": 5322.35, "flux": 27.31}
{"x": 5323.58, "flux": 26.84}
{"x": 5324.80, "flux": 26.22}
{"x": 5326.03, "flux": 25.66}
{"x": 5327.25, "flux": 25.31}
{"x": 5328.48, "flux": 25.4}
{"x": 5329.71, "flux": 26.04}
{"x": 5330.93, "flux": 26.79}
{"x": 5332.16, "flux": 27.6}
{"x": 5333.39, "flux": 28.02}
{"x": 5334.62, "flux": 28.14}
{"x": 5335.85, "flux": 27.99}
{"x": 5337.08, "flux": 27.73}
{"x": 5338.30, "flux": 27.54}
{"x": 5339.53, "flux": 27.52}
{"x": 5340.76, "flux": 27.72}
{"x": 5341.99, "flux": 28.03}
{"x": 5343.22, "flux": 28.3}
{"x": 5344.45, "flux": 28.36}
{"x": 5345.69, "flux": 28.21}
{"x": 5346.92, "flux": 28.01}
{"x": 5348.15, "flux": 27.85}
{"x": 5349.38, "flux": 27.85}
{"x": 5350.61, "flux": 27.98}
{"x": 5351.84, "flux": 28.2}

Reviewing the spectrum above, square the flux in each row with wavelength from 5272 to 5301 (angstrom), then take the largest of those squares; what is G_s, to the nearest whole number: 825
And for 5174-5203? 796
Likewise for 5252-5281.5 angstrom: 799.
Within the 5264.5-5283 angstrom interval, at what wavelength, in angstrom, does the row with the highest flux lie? 5278.41 angstrom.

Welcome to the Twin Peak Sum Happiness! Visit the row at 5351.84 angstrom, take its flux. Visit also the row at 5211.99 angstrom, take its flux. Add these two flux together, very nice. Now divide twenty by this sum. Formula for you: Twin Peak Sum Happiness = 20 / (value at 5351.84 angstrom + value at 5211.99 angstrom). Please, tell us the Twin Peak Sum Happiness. 0.356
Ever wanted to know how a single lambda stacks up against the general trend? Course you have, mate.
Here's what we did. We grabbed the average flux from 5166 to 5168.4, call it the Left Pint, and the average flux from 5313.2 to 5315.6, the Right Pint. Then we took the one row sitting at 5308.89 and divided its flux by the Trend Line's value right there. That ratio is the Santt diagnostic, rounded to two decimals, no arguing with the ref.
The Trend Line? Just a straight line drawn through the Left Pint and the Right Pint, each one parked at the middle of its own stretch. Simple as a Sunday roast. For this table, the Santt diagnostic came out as 1.03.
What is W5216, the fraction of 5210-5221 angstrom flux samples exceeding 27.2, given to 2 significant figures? 1.0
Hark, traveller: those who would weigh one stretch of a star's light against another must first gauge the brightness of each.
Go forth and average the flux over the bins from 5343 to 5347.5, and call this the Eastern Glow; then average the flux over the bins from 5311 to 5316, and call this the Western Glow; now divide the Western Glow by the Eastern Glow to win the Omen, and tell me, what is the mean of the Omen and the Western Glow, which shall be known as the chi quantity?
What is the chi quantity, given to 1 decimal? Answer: 15.2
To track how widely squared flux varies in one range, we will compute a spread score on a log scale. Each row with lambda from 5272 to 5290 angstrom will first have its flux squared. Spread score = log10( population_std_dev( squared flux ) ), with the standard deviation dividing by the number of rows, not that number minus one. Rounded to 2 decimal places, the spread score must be 1.44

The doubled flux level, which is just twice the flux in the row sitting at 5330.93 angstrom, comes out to 53.6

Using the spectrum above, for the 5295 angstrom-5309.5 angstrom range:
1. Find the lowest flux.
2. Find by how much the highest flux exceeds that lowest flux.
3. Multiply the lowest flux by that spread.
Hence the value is 42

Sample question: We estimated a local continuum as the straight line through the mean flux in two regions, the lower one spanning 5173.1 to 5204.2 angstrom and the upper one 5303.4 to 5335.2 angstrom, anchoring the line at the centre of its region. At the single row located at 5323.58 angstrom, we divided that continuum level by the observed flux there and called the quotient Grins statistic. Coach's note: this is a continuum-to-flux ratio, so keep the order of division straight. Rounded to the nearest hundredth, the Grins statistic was 1.04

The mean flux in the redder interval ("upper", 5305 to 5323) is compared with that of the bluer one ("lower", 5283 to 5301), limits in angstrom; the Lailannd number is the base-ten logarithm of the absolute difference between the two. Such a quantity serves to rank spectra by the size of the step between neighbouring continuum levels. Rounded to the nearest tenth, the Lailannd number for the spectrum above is -0.3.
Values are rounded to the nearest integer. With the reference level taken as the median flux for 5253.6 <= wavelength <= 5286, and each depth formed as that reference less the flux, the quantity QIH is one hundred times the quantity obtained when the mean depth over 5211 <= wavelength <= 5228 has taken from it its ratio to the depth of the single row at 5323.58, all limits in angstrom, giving 0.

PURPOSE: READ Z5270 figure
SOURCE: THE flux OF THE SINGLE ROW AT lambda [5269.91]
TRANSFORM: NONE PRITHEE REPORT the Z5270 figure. 24.62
